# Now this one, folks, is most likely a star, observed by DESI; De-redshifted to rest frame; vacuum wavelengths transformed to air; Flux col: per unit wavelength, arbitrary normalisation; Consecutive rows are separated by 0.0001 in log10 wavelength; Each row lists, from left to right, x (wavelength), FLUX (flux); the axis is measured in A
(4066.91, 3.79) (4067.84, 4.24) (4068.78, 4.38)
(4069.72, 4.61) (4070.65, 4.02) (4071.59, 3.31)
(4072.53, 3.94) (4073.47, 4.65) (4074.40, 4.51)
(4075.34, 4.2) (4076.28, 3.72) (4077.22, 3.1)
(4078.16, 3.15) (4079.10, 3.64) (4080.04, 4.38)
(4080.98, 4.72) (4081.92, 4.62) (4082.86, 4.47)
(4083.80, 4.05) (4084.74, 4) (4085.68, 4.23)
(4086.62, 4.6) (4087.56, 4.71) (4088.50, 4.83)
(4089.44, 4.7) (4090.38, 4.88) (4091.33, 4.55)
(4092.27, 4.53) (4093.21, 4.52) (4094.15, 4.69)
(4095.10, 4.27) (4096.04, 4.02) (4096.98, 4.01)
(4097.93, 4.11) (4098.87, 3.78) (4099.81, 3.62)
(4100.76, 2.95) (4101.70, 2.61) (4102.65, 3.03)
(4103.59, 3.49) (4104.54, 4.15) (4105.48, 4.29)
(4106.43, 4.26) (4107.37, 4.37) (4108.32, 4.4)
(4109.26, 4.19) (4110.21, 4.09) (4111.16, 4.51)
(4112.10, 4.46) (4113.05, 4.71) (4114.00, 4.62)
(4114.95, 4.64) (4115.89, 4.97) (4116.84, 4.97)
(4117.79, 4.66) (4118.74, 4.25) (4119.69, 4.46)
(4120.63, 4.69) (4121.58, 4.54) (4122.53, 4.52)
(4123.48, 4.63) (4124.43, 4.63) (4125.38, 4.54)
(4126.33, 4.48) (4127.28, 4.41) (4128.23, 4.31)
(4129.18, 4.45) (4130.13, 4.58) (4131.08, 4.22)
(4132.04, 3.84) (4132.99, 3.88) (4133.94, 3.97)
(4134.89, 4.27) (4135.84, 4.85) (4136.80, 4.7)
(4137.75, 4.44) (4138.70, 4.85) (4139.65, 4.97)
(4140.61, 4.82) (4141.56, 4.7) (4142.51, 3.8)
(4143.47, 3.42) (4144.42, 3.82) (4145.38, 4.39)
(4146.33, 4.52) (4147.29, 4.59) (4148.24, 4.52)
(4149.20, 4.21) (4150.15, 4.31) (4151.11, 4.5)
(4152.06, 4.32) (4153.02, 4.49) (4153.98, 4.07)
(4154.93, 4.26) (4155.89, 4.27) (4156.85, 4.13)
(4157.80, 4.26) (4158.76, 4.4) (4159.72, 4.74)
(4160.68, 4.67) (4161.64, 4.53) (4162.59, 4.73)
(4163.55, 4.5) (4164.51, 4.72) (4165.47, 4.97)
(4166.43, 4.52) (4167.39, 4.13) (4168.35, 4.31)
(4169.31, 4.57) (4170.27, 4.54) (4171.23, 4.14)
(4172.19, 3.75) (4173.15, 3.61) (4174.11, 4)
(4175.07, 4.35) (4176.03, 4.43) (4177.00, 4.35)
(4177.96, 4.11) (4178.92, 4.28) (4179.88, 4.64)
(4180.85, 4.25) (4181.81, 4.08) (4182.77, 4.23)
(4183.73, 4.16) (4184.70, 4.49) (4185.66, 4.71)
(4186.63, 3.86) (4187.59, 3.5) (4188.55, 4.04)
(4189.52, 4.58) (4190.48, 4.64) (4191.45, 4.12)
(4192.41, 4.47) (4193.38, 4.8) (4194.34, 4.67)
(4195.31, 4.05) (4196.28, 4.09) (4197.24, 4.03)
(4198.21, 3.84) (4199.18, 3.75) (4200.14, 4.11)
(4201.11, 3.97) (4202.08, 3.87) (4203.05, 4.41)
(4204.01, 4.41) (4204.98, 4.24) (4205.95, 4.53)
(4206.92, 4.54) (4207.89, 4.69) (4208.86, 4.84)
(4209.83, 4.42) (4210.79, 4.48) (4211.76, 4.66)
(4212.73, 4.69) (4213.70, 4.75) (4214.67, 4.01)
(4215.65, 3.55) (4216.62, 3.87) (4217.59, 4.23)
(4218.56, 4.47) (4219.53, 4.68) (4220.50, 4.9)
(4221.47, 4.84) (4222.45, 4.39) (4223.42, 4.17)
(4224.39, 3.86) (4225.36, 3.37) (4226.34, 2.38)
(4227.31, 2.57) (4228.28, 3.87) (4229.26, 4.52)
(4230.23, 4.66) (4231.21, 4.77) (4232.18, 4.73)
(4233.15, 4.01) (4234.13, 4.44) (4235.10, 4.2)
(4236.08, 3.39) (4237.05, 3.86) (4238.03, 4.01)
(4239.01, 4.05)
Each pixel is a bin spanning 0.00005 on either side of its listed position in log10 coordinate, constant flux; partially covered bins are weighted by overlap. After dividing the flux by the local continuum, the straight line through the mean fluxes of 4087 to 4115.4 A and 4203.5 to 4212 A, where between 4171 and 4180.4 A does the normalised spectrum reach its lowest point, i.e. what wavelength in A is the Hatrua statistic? 4173.15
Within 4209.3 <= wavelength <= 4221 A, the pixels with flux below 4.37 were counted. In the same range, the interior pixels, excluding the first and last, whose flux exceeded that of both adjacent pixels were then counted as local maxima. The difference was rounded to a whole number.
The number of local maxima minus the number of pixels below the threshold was -3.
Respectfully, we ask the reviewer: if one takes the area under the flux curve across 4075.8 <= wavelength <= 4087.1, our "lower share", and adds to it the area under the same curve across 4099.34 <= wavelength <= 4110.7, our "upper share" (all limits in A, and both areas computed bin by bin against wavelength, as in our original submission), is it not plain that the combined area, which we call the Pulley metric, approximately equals 89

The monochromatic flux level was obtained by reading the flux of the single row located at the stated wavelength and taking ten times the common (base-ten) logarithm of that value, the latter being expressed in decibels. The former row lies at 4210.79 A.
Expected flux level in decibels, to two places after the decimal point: 6.51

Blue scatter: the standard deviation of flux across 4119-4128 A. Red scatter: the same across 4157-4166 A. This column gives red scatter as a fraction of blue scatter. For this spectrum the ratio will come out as 2.34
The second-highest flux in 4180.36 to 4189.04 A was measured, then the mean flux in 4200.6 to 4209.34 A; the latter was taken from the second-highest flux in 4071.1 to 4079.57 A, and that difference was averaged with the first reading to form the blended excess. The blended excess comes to 2.31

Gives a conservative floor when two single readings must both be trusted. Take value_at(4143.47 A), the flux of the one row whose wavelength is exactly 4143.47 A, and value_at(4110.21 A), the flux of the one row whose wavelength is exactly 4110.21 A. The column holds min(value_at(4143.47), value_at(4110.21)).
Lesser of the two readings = 3.4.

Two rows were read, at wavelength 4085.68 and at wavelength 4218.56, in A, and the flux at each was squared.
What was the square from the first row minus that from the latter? -2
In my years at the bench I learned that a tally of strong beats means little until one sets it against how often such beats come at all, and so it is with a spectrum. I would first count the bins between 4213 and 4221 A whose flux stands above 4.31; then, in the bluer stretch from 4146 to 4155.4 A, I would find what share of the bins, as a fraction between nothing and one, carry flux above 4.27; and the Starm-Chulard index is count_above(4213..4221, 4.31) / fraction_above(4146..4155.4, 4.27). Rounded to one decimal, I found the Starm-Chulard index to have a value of 5.7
